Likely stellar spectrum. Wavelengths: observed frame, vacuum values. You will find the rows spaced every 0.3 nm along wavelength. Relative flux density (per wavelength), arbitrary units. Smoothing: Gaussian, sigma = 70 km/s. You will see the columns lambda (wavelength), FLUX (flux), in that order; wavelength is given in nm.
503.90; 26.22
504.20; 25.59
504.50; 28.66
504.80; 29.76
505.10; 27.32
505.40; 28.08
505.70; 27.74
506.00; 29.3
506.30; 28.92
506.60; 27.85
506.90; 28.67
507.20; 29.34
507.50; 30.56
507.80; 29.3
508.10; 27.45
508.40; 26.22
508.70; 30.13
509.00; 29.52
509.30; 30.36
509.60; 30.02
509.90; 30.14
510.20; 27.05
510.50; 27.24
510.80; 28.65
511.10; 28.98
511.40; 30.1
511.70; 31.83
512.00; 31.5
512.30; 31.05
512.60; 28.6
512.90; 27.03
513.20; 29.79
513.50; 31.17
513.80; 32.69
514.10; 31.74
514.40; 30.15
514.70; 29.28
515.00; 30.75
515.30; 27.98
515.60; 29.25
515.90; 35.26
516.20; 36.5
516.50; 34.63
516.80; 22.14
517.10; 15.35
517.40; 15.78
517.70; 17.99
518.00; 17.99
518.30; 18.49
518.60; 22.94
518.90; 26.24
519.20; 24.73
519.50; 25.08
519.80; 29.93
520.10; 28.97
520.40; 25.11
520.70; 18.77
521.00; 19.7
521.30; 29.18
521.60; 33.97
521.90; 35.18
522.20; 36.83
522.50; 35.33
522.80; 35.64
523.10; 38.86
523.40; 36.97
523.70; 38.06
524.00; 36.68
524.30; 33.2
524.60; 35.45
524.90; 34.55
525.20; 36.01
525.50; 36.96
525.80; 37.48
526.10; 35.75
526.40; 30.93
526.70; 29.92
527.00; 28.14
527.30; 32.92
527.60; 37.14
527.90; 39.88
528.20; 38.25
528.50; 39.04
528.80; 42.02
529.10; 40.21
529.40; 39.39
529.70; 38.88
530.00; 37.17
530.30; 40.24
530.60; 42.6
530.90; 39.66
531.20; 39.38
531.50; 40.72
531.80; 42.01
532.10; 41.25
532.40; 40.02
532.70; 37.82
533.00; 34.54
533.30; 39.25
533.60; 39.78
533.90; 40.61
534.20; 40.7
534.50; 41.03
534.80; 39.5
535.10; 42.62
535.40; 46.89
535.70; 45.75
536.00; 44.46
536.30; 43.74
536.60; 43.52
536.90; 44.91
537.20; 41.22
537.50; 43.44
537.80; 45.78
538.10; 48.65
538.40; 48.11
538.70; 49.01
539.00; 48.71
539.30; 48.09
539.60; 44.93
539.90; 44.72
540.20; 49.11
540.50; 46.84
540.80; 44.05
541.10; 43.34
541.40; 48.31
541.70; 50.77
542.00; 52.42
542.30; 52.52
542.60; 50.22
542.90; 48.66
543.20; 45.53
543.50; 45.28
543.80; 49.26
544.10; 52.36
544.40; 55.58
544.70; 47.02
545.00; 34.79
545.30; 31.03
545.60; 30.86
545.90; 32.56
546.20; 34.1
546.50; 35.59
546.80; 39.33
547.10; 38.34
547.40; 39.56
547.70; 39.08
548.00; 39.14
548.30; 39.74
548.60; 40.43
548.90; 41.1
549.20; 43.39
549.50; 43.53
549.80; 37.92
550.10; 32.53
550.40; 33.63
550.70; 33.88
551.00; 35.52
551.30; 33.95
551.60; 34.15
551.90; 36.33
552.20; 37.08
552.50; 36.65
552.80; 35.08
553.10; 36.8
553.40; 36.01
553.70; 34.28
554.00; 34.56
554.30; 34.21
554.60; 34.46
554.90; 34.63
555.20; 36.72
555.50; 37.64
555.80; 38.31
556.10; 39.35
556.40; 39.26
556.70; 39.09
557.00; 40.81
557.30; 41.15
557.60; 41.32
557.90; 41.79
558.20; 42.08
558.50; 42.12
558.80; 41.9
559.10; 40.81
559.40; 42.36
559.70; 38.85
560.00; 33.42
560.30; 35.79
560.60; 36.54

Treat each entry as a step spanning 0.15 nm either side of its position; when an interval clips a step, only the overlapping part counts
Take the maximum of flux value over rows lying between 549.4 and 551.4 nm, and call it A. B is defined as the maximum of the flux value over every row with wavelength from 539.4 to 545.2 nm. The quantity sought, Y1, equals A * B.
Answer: 2419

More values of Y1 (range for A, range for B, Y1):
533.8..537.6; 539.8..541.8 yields 2381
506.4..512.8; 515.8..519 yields 1162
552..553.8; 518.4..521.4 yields 1110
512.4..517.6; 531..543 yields 1917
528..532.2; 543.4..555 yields 2368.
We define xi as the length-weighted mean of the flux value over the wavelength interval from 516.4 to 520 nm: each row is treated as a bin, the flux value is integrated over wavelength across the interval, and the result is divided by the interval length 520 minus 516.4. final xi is 23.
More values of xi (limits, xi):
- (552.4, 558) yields 37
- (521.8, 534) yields 37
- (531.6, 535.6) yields 41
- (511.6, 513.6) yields 30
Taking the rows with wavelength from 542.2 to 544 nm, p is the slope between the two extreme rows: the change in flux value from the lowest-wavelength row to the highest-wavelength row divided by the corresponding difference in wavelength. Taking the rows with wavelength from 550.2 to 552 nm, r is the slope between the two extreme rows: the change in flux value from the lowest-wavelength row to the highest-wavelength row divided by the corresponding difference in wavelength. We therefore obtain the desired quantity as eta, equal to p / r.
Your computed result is -1.2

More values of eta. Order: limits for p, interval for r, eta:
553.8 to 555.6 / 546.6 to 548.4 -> 7.5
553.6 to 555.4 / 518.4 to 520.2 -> 0.4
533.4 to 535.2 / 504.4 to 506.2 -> 4.4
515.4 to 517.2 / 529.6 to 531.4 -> -27.8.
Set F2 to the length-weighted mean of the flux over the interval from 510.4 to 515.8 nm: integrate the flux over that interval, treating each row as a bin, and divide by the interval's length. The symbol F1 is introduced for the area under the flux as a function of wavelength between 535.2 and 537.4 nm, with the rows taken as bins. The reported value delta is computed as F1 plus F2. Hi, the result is 127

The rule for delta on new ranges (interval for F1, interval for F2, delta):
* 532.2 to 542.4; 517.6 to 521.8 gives 478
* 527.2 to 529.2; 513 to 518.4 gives 104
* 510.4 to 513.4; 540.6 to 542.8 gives 137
